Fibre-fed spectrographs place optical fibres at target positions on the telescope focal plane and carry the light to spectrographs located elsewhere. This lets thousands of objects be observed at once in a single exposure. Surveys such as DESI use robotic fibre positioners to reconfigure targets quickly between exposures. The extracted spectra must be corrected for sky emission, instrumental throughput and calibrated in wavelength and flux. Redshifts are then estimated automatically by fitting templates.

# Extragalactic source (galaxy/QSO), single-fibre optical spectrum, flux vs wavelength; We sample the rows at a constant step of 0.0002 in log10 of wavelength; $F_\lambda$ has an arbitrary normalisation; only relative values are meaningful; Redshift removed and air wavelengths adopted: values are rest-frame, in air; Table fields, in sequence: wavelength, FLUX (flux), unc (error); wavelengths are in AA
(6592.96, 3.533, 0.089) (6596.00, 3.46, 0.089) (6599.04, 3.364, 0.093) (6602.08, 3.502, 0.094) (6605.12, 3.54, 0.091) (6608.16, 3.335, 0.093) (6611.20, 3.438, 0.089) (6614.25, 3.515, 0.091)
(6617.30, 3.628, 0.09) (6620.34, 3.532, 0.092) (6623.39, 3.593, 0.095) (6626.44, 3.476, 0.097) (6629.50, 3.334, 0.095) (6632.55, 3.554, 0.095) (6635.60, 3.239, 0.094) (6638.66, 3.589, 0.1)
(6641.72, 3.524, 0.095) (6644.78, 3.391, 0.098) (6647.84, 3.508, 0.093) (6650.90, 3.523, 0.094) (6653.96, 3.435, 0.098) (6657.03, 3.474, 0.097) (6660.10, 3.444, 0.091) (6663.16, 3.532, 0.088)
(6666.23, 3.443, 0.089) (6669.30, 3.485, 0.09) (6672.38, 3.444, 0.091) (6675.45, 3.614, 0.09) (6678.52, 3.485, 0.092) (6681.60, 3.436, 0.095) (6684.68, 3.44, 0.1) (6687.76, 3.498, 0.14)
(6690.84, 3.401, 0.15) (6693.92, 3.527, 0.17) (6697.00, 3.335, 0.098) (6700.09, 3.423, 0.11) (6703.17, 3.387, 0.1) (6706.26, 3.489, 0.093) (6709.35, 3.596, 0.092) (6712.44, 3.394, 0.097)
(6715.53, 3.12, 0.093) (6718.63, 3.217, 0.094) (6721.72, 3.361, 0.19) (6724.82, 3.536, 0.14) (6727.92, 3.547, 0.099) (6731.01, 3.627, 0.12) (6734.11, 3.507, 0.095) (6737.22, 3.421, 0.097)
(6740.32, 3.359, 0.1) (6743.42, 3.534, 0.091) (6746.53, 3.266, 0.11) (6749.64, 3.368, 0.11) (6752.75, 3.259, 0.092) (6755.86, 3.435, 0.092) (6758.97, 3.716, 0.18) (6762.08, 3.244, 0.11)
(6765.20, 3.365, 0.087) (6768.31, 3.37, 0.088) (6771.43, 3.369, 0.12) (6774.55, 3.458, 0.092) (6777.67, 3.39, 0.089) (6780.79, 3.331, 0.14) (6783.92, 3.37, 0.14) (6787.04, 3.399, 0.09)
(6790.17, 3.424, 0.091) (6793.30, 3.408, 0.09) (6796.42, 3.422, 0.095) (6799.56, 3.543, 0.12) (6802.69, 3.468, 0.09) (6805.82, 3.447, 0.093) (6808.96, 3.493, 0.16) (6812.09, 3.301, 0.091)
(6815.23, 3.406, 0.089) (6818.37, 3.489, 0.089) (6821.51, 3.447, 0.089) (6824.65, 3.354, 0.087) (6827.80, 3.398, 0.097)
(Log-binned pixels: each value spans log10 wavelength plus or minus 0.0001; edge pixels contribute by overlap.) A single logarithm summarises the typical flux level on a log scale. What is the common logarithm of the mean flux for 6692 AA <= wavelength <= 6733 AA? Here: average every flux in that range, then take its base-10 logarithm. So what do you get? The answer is 0.535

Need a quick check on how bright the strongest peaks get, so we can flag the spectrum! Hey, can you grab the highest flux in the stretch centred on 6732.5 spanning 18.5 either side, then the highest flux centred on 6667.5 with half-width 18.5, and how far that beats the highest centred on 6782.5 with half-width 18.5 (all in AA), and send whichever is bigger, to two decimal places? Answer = 3.63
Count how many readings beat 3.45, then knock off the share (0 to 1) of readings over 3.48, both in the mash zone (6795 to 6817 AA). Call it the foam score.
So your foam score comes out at 2.7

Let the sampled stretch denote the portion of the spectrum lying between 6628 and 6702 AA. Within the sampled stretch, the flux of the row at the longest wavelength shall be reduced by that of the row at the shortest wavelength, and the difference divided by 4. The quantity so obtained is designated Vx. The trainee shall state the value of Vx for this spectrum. 0.02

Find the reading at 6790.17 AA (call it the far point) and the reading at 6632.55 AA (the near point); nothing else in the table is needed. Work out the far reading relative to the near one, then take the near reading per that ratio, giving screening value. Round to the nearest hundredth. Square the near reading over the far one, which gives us 3.69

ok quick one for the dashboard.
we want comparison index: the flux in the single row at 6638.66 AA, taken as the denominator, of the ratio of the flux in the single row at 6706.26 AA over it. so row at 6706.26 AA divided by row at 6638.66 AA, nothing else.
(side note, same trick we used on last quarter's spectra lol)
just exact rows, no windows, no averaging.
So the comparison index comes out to 0.97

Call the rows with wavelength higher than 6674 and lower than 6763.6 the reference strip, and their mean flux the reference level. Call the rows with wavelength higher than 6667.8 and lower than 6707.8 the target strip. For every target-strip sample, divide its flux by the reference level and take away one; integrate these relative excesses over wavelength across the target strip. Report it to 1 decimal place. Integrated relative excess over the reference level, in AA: 0.3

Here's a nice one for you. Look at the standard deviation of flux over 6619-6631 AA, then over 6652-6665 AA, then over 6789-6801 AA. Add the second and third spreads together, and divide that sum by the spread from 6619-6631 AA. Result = 1.0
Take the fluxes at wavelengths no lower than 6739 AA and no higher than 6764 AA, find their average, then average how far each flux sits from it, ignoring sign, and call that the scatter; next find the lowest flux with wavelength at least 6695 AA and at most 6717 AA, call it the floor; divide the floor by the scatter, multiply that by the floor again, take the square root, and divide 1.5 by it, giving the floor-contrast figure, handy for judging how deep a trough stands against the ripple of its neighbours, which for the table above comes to 0.17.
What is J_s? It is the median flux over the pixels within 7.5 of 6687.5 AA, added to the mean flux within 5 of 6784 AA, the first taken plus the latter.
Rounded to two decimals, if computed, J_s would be 6.81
